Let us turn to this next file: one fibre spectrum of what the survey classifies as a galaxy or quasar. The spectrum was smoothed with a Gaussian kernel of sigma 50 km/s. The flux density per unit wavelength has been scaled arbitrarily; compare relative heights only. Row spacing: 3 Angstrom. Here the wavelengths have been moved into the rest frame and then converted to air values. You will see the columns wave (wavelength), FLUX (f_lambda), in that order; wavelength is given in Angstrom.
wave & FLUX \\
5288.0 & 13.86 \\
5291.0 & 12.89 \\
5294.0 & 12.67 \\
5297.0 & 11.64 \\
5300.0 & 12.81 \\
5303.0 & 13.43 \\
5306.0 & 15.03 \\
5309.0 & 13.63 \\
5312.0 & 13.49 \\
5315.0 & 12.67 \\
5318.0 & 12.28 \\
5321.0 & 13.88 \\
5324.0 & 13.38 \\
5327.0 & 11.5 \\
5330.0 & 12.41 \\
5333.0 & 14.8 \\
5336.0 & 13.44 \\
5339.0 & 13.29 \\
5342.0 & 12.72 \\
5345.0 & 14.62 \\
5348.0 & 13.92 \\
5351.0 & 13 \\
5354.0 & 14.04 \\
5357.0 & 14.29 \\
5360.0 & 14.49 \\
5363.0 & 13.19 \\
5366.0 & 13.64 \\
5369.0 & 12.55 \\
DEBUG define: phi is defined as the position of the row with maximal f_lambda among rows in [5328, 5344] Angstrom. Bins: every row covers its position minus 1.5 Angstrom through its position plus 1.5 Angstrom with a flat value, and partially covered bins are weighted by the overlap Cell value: 5333.0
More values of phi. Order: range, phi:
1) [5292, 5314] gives 5306.0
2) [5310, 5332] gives 5321.0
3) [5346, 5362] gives 5360.0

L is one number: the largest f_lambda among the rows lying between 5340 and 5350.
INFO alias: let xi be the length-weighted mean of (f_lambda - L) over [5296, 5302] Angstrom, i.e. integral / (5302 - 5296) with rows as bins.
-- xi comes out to -2.25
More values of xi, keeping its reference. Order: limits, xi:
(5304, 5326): -1.19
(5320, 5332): -1.79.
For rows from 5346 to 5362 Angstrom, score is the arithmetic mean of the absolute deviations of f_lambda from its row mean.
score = 0.39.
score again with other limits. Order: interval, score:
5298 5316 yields 0.55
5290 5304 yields 0.43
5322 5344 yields 0.74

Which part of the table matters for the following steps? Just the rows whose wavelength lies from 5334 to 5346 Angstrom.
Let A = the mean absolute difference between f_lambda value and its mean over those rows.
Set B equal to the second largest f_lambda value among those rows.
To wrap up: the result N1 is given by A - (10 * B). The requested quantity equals -134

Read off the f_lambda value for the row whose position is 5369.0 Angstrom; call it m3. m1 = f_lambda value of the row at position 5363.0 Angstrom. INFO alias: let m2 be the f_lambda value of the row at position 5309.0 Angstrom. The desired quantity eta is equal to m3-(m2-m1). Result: 12.1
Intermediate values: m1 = 13.19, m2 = 13.63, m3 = 12.55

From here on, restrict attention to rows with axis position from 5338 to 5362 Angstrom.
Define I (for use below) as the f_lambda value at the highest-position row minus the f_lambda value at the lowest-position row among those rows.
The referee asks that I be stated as 1.2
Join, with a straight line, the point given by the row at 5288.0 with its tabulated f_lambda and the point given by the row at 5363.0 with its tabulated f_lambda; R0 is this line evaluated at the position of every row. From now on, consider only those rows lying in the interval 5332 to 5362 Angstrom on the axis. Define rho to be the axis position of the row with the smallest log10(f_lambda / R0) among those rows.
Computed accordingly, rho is 5342.0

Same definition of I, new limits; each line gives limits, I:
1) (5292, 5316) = 0.0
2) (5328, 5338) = 1.0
